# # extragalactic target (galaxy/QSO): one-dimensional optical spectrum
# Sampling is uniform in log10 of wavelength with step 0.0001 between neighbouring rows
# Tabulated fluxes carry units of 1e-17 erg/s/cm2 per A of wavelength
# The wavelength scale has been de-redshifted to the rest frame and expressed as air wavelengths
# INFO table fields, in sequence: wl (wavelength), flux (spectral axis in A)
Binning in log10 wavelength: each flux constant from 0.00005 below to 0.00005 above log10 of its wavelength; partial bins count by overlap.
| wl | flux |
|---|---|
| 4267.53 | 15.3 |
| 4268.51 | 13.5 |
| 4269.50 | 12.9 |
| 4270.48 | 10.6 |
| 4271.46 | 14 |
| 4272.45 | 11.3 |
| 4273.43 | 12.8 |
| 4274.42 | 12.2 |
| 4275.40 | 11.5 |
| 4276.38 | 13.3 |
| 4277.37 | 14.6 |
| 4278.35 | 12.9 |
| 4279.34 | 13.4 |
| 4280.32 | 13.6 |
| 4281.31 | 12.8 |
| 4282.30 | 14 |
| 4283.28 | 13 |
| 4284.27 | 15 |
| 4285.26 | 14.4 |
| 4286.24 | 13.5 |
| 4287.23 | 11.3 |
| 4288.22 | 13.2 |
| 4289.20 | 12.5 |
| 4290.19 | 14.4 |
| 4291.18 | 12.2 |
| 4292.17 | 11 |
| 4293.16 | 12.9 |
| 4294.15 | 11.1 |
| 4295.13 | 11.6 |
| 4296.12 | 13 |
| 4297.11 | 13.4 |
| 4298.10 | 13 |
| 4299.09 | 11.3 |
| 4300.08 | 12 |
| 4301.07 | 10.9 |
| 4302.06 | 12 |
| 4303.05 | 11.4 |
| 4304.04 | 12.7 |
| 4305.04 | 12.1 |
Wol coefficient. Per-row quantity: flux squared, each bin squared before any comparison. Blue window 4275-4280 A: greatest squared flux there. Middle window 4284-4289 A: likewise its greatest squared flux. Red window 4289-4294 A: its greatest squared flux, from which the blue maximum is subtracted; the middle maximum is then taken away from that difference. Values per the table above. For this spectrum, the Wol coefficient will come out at -231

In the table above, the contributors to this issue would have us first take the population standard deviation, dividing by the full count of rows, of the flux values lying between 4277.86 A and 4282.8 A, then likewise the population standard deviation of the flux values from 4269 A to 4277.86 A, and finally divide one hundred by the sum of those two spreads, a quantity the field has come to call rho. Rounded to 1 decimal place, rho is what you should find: 59.7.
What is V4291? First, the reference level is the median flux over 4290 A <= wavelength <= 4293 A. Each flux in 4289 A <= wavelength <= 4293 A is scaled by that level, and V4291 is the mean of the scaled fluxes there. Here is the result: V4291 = 1.03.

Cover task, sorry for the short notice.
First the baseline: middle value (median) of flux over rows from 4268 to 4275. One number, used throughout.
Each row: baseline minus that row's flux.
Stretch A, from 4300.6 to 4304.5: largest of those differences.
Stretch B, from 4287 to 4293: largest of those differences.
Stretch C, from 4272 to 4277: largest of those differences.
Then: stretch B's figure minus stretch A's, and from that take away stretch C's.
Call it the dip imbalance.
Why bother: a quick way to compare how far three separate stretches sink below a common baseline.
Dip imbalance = -1.6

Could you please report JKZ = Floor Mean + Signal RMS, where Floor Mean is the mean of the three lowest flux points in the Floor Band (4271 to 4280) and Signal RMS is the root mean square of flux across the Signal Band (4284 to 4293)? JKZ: 24.8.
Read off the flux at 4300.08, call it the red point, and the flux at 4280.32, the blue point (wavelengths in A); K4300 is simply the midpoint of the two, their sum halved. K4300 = 12.8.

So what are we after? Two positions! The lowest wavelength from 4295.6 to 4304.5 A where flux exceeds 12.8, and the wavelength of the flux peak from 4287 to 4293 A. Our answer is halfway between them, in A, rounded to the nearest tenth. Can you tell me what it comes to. 4293.2 A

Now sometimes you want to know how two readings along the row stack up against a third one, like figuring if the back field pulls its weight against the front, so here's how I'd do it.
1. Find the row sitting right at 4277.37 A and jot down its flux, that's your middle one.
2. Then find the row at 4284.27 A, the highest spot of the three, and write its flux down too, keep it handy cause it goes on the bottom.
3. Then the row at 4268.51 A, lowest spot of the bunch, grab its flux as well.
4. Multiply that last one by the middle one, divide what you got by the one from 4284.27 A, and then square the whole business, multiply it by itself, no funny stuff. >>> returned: 173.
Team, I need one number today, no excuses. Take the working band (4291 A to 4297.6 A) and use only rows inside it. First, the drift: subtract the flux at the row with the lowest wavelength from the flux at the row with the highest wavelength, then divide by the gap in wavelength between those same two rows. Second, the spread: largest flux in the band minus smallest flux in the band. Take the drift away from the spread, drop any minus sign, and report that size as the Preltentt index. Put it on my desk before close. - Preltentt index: 2.20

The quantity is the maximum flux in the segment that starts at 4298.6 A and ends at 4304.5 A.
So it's 12.7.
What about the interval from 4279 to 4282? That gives 13.6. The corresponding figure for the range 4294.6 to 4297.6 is 13.4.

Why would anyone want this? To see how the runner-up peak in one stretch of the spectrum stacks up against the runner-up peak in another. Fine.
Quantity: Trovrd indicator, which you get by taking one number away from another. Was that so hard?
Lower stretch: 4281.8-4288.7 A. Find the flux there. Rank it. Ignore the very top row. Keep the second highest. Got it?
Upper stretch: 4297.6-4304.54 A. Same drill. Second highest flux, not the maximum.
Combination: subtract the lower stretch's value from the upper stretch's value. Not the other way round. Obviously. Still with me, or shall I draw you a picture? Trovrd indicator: -1.70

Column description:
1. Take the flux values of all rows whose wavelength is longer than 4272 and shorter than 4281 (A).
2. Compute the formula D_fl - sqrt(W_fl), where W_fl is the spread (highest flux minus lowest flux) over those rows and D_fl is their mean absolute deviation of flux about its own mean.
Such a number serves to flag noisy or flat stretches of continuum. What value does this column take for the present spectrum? -1.0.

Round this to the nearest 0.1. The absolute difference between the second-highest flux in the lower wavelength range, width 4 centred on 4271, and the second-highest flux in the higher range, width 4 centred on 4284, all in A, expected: 1.5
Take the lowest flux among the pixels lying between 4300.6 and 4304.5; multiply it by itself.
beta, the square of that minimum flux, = 119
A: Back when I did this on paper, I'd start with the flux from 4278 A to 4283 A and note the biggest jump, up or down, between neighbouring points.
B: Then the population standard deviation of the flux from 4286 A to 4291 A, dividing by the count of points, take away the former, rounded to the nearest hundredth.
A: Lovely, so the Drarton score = -0.16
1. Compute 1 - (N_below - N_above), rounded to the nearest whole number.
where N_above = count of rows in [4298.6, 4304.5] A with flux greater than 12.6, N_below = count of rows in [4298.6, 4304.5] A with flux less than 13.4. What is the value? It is -4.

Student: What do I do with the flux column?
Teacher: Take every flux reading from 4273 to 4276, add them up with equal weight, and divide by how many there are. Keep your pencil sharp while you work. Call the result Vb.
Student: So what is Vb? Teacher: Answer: 12.2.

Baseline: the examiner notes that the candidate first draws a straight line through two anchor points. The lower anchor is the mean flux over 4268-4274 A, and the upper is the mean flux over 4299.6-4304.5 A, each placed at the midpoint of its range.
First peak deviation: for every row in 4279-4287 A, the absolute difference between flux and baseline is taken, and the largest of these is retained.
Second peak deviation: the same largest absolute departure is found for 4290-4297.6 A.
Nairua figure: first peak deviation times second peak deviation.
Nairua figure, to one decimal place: 6.5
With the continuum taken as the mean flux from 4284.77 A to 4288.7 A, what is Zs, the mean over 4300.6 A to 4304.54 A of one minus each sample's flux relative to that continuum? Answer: 0.10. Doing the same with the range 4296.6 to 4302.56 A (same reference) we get 0.08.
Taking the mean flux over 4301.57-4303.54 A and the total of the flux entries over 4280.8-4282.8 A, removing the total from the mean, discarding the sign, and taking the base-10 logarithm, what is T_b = 1.18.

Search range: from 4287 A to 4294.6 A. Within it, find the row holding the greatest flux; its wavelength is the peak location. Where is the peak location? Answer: 4290.19 A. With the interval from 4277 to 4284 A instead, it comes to 4277.37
